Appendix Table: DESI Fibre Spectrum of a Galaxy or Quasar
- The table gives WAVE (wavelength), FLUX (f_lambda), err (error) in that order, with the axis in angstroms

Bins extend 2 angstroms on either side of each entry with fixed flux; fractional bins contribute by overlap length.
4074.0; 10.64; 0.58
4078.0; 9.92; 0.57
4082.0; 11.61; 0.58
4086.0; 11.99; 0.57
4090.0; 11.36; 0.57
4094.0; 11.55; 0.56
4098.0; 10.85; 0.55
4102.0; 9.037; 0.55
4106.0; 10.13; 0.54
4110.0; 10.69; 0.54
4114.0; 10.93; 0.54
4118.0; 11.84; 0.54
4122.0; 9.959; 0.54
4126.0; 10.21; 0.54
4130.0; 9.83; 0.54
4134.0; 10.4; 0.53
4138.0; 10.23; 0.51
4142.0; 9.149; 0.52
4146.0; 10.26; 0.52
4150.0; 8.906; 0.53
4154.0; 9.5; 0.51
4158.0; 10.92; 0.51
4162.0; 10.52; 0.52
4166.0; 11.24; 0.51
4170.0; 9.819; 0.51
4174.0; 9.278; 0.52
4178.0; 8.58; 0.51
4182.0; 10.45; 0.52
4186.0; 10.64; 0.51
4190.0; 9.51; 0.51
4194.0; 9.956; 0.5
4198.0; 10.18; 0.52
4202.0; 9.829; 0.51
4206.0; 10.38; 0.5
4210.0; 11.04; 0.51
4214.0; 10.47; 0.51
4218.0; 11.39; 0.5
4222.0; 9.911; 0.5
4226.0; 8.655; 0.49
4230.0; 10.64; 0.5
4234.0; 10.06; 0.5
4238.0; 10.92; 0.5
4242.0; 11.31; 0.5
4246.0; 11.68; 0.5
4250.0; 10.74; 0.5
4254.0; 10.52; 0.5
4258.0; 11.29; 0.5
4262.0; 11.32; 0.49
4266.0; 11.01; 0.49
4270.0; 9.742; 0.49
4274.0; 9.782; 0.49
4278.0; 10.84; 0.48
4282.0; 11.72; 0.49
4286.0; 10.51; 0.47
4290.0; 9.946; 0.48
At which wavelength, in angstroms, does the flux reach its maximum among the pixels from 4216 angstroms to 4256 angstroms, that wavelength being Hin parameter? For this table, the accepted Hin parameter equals 4246.0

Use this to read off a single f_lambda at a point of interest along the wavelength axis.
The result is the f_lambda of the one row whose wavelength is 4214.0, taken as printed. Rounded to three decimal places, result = 10.470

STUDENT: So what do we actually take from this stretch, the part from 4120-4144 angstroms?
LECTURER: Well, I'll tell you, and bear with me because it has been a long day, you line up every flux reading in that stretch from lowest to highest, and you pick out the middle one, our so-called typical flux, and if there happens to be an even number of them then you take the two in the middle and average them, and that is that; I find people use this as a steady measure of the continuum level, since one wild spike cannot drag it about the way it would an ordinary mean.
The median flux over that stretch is 10.08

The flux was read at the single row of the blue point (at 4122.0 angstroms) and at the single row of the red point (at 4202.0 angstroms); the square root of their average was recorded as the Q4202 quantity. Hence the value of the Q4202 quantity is 3.15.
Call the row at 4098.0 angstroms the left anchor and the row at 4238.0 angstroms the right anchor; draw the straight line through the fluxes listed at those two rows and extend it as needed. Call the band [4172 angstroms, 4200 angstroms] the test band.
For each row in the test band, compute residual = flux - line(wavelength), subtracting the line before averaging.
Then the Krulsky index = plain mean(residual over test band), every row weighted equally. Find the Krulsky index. -1.1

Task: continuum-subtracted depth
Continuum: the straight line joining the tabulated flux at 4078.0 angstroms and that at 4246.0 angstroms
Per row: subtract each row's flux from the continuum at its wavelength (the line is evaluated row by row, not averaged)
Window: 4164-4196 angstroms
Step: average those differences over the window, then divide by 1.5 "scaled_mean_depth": 0.703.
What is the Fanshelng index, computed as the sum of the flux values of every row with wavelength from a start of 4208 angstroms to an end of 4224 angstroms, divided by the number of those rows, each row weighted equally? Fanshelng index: 10.7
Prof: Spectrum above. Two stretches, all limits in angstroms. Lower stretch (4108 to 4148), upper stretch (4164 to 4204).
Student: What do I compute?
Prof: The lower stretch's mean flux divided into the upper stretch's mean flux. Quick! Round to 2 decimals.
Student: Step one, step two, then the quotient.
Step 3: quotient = 0.96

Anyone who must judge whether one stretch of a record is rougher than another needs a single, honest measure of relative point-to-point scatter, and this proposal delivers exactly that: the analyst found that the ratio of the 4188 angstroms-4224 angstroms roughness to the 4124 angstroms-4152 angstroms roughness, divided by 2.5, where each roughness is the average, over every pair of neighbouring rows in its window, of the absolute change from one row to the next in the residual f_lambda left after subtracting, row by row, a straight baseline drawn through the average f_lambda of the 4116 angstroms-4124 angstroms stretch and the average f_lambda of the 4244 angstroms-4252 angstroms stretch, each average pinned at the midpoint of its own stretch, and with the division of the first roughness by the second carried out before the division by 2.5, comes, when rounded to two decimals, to 0.33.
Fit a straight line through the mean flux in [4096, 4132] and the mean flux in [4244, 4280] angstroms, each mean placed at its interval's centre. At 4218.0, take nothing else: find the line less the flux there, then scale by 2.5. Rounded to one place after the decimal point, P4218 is -1.8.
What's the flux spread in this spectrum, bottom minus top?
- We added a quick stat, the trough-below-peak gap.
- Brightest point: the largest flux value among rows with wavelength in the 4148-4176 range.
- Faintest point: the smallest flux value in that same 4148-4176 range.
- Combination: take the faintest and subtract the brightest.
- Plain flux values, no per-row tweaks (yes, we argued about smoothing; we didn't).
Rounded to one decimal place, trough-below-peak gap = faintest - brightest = -2.3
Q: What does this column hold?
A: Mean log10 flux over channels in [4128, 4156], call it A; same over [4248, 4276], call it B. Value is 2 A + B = 3.00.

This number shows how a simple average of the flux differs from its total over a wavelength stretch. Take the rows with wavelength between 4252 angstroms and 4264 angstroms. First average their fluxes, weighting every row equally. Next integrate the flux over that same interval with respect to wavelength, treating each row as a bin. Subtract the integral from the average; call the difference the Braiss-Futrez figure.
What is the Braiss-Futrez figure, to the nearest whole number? -121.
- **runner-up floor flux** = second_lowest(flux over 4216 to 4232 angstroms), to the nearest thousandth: 9.911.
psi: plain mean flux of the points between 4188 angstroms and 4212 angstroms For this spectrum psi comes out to 10.1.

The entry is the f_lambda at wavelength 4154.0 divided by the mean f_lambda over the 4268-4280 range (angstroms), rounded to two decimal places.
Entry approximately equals 0.94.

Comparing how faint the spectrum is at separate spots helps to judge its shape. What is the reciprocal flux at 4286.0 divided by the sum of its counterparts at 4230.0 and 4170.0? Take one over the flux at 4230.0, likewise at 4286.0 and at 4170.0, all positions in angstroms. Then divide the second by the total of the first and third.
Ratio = 0.486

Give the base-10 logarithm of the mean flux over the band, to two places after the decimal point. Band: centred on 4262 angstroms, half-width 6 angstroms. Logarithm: 1.05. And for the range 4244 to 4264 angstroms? 1.05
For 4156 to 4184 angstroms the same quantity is 1.00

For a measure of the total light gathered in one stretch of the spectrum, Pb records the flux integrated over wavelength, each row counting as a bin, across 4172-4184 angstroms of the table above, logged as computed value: 113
